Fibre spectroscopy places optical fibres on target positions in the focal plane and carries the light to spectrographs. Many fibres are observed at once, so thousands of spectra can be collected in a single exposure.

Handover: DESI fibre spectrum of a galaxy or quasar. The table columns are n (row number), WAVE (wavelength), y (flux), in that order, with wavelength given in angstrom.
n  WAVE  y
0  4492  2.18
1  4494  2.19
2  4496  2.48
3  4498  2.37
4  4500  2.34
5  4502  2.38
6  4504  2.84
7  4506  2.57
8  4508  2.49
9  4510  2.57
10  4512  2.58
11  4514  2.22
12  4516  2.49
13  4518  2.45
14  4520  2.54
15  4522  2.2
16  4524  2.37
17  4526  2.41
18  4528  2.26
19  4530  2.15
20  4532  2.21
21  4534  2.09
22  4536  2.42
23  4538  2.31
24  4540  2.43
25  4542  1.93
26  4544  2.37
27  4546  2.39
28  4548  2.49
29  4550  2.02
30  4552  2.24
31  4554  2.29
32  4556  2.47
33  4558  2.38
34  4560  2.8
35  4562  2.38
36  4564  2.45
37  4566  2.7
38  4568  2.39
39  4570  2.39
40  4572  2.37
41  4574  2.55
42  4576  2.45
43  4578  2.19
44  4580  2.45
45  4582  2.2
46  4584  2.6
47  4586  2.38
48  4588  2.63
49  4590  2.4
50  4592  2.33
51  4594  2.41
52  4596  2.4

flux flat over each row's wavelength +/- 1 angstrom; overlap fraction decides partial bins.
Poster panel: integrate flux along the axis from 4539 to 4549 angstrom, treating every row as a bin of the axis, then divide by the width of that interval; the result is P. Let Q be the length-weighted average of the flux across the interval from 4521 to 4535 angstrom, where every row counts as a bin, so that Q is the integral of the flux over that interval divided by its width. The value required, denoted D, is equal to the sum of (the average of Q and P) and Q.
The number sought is 4.52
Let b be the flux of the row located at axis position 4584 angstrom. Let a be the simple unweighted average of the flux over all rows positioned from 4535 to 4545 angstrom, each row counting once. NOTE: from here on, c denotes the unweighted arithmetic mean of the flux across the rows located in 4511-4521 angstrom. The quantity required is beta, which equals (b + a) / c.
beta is 1.99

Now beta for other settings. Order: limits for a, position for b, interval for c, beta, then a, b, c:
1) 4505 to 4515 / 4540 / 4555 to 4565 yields 1.97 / 2.49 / 2.43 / 2.50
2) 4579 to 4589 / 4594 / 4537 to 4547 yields 2.13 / 2.45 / 2.41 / 2.29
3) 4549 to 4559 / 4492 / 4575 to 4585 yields 1.88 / 2.28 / 2.18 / 2.38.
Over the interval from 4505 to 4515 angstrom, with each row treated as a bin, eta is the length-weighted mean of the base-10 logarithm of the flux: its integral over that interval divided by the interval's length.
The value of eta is 0.395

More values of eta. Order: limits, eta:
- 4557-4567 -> 0.404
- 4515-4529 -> 0.378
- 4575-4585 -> 0.375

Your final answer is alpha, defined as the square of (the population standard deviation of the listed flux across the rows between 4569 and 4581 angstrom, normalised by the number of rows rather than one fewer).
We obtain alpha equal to 0.012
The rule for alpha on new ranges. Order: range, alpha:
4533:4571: 0.040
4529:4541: 0.017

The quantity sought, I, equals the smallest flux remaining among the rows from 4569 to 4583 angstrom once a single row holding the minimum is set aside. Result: 2.2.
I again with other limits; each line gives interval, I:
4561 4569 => 2.39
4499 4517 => 2.34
